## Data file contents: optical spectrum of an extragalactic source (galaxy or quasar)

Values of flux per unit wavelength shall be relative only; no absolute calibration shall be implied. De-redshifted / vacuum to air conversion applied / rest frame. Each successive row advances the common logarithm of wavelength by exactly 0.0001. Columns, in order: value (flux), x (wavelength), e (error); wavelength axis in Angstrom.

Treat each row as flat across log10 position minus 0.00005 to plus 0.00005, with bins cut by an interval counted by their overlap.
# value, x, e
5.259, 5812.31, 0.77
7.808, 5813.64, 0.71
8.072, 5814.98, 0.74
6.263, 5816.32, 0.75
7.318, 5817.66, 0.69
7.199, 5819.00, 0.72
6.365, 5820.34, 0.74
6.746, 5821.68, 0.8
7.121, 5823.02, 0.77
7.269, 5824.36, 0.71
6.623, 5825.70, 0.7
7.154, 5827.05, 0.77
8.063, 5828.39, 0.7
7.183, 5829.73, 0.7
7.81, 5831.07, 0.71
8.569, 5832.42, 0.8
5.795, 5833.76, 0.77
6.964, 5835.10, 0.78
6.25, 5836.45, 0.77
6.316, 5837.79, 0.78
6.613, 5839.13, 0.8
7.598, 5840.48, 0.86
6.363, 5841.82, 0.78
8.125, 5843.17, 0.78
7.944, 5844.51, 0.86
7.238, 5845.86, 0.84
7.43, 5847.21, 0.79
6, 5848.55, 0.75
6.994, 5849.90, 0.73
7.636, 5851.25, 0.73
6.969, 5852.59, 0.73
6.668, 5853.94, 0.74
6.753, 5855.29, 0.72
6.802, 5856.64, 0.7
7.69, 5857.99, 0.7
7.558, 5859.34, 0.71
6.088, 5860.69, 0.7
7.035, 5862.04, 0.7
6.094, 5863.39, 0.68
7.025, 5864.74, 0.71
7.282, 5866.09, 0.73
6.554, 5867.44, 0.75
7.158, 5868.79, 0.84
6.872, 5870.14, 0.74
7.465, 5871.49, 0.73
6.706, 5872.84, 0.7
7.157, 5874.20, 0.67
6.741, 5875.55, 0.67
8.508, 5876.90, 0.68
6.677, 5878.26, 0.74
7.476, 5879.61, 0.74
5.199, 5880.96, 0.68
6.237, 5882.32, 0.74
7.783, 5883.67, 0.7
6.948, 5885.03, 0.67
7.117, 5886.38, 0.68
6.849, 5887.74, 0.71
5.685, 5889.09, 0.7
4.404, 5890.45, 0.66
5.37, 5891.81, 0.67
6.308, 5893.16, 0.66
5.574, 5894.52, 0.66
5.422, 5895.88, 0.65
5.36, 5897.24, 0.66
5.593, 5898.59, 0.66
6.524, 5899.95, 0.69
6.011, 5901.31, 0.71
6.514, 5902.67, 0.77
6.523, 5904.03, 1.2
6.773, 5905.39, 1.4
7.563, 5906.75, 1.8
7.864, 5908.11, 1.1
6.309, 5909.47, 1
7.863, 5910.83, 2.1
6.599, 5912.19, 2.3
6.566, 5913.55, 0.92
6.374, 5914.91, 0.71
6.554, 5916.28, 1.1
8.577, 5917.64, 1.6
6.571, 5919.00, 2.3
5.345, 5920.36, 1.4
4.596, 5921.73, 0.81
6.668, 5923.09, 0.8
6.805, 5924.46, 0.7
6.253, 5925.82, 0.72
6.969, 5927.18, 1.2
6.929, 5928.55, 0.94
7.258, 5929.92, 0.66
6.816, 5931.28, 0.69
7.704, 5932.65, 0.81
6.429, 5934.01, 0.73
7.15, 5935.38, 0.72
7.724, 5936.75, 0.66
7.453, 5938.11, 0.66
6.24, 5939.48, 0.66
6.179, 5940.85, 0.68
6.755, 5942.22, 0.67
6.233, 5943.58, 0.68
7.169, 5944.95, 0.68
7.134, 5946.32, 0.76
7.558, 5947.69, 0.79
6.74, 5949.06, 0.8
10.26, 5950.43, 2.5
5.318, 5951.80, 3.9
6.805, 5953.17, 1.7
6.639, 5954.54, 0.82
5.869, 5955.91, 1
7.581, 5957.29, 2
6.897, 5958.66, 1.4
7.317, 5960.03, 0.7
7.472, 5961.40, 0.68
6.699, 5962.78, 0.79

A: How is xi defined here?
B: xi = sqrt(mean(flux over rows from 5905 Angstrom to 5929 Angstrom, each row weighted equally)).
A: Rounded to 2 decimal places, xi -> 2.59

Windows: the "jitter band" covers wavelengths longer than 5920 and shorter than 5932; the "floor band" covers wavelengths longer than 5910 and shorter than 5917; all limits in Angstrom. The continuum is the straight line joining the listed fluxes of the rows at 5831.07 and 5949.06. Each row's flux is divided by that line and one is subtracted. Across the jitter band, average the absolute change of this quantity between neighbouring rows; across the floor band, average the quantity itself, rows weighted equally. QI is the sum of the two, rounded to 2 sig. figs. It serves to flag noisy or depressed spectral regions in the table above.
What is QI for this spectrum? 0.052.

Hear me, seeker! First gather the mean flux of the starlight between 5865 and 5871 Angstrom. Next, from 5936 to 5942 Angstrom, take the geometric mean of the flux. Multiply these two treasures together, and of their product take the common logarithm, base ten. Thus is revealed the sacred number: 1.68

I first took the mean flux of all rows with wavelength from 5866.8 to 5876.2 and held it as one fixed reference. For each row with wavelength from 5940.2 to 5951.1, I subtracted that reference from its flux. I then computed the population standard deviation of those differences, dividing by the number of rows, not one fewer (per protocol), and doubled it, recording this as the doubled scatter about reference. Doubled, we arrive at 2.44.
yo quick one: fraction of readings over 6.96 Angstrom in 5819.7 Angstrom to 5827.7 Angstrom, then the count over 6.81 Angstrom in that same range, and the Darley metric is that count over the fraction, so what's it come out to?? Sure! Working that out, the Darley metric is 6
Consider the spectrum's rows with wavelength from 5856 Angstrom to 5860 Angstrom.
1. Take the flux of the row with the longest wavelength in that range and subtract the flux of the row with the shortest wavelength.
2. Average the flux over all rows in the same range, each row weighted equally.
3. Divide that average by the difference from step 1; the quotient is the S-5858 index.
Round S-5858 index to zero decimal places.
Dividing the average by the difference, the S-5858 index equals 10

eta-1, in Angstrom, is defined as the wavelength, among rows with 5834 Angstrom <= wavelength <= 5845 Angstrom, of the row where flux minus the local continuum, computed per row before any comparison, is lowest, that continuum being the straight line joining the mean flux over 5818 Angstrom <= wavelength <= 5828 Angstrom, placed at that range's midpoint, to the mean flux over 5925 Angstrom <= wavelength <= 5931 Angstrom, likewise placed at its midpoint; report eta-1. 5836.45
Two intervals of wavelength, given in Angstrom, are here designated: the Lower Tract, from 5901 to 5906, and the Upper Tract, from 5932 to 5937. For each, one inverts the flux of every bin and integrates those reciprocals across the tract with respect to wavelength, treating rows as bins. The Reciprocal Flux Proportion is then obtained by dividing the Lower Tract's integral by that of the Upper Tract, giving 1.11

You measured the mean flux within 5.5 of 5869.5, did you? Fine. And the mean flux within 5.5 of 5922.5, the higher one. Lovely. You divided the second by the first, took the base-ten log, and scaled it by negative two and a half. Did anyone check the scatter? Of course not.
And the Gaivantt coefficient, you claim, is 0.09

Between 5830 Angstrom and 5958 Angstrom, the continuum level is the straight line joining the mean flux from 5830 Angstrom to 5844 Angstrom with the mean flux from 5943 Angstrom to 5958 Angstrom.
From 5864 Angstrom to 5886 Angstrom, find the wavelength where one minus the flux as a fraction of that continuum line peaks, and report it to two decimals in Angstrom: 5880.96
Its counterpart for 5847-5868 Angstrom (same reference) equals 5848.55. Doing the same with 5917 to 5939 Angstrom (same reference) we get 5921.73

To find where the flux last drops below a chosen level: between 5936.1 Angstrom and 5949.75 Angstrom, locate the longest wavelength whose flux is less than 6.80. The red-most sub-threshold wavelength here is 5949.06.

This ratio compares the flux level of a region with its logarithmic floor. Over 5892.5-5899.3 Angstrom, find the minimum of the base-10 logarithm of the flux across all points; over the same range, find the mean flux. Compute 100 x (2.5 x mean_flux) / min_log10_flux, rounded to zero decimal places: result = 1938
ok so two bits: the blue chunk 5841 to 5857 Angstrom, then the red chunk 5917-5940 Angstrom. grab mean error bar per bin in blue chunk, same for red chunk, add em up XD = 1.71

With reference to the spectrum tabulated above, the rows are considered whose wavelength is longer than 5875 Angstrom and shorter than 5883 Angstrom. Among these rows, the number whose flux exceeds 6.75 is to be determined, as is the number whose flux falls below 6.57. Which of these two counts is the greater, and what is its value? 2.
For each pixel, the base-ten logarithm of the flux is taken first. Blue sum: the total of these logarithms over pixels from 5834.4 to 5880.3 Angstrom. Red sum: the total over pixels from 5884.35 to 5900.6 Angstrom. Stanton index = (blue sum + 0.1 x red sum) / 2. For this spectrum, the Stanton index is 15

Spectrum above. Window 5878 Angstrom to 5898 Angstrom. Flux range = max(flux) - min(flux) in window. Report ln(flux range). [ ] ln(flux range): 1.2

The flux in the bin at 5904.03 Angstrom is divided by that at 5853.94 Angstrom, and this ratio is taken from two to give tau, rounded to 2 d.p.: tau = 1.02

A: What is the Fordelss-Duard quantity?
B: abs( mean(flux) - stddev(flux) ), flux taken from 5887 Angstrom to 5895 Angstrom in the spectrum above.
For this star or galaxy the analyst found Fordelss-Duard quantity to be 4.9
